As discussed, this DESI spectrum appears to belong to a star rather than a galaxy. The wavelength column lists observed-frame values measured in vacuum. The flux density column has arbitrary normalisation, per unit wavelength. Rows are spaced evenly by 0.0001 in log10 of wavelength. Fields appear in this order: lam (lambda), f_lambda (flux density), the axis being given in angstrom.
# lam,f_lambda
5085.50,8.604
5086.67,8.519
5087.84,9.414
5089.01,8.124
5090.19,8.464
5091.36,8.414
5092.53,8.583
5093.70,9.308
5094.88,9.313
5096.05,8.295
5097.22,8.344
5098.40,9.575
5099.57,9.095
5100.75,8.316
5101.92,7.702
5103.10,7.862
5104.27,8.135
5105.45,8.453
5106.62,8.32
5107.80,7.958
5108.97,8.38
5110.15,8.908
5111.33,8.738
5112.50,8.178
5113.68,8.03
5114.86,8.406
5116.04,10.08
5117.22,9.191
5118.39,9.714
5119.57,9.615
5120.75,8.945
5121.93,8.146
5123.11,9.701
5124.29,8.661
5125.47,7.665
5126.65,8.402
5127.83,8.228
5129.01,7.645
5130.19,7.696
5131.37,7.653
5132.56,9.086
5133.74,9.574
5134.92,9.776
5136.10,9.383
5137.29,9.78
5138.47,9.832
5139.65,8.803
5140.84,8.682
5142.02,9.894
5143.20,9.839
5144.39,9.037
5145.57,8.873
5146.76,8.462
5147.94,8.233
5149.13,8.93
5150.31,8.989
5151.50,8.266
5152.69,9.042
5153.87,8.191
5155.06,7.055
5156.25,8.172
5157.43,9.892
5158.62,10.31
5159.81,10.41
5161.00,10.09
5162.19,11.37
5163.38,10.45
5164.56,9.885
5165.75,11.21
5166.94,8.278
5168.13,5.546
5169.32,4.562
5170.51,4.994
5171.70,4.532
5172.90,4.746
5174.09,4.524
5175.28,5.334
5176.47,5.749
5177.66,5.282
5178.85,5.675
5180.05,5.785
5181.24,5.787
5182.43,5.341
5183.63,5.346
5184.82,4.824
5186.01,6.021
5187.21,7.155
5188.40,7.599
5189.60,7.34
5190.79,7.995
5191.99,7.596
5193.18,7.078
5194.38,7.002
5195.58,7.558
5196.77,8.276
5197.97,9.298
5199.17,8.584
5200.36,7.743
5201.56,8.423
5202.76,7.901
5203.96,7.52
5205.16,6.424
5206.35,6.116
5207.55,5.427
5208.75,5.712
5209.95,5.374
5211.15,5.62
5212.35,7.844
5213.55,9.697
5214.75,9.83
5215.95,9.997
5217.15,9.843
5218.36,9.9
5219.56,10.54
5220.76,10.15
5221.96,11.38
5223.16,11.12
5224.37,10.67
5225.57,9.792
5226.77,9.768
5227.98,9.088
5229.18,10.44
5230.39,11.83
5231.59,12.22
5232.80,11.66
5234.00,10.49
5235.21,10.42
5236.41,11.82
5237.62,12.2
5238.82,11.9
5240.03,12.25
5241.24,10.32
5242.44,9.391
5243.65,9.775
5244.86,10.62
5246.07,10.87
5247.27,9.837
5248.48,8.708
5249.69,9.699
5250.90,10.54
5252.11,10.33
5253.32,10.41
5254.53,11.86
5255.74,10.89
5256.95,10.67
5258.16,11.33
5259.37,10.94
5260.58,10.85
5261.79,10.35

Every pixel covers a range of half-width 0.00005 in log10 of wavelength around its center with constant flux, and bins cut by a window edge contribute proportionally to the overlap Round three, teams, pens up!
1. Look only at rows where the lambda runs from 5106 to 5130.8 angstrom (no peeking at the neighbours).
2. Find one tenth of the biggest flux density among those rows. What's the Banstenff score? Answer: 1.01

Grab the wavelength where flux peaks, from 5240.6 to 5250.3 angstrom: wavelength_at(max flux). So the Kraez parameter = 5246.07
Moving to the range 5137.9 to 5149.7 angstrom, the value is 5142.02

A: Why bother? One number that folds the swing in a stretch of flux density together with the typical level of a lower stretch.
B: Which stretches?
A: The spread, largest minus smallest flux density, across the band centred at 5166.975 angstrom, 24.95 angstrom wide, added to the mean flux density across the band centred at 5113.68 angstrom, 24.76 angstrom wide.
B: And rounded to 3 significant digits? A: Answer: 15.5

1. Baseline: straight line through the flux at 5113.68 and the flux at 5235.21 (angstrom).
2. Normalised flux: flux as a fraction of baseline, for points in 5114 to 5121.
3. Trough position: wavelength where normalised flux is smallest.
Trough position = 5114.86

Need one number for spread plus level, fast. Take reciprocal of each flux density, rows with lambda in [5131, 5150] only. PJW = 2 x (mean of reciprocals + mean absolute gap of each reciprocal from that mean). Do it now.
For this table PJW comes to 0.23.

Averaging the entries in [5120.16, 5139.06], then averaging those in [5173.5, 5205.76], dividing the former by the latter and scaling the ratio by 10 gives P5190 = 12.9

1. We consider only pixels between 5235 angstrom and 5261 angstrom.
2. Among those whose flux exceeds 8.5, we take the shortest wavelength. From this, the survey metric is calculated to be 5235.21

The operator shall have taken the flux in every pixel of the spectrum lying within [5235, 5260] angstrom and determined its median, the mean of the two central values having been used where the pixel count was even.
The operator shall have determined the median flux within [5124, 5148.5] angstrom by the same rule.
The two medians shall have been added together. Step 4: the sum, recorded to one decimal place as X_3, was 19.4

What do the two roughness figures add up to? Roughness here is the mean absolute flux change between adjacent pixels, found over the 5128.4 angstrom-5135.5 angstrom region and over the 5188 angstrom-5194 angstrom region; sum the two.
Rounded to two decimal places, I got 0.90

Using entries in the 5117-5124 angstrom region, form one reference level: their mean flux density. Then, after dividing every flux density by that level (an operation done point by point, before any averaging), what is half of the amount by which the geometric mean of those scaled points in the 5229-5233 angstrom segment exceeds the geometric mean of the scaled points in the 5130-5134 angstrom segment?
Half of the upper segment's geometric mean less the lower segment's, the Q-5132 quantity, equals 0.166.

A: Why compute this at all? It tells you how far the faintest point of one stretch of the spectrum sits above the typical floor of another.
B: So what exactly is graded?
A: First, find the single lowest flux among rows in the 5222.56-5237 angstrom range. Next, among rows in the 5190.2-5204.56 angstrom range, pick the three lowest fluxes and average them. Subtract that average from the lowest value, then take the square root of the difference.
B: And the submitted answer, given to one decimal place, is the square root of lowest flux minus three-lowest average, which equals 1.4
